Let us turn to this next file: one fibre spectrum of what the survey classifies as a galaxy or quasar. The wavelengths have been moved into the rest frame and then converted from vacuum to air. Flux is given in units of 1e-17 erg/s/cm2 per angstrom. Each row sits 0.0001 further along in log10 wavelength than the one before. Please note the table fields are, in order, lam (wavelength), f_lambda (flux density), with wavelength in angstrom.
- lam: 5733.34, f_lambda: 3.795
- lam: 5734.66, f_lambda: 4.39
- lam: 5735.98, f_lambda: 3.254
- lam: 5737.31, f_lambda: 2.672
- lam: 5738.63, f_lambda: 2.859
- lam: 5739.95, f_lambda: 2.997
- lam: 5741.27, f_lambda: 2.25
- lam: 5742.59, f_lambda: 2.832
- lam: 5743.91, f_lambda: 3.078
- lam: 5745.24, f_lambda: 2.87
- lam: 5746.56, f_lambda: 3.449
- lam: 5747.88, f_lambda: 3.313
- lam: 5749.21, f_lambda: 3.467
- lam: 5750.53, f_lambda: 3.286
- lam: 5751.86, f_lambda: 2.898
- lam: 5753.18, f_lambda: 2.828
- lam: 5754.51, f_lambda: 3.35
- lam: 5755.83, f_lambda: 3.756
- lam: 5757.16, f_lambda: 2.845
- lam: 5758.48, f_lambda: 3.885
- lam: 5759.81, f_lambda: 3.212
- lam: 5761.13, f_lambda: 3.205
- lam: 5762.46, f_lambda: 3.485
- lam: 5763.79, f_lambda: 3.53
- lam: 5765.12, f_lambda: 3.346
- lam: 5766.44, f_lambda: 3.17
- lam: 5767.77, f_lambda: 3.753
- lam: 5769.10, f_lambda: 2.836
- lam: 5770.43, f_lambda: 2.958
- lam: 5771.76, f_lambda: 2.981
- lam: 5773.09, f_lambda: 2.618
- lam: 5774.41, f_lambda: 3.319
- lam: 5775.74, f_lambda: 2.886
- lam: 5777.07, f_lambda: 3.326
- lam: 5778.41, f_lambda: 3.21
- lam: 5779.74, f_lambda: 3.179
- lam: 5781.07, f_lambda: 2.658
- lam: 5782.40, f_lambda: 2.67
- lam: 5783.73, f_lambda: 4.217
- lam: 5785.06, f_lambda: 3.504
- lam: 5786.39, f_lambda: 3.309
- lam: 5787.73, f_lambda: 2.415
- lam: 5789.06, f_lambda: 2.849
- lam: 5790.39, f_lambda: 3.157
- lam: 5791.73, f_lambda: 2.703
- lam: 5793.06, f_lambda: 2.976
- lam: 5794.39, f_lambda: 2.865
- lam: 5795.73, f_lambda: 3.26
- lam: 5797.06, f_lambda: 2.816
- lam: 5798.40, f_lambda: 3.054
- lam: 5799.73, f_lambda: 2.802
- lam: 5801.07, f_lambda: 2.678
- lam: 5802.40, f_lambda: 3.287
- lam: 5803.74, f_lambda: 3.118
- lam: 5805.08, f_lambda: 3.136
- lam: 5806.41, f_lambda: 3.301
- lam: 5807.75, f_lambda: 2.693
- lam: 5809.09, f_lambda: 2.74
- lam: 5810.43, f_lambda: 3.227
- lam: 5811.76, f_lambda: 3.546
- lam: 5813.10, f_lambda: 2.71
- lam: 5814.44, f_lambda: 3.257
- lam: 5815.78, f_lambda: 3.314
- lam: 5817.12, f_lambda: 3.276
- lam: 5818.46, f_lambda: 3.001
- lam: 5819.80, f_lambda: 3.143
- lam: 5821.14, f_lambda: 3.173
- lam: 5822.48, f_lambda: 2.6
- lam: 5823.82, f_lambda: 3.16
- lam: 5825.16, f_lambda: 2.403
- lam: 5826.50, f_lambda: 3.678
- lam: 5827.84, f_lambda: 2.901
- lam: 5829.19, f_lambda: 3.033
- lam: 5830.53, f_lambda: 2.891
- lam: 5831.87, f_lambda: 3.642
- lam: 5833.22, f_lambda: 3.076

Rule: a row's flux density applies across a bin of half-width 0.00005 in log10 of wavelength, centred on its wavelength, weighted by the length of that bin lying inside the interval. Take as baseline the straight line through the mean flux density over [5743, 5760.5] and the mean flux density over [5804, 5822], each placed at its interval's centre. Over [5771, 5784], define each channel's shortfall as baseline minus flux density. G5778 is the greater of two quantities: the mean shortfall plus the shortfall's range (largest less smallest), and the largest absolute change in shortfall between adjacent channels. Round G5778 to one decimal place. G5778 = 1.7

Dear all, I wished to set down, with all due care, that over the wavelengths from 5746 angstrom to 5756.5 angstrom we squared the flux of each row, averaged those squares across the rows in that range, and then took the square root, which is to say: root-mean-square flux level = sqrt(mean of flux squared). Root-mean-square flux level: 3.31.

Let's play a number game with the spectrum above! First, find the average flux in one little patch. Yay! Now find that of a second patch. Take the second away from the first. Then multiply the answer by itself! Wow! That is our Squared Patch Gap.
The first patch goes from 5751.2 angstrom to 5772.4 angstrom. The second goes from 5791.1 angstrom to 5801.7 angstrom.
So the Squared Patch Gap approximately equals 0.13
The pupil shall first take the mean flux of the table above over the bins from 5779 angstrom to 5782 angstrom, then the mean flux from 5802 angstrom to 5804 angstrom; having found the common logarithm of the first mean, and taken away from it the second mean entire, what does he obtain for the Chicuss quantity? -2.74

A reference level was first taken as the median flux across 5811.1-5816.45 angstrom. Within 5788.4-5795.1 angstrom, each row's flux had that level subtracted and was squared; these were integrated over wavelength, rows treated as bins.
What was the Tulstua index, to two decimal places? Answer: 1.09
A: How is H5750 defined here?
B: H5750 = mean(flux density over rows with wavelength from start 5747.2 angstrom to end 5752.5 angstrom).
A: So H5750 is 3.24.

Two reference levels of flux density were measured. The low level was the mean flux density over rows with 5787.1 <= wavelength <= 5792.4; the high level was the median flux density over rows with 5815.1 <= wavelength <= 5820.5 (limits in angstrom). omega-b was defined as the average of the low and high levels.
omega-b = 3.00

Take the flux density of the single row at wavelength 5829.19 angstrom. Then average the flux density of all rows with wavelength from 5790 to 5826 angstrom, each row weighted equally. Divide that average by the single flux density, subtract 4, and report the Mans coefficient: -3.01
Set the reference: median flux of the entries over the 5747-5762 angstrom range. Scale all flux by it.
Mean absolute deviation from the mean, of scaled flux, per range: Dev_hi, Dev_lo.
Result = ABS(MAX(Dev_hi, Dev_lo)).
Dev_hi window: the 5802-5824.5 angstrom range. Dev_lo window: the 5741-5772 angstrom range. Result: 0.090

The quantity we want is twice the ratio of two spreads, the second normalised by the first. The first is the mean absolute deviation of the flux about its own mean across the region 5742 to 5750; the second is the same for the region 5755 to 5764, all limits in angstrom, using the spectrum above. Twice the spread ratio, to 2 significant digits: 2.3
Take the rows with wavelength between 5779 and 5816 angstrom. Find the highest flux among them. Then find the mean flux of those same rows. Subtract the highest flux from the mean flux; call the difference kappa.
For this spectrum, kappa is -1.2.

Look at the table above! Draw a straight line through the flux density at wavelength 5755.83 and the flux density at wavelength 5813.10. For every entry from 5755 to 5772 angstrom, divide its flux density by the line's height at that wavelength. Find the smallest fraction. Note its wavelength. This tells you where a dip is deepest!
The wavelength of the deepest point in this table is 5757.16 angstrom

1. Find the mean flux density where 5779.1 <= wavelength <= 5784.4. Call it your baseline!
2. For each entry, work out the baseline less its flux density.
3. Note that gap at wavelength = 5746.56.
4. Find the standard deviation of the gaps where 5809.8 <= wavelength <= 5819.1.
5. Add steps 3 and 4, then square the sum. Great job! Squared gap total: 0.00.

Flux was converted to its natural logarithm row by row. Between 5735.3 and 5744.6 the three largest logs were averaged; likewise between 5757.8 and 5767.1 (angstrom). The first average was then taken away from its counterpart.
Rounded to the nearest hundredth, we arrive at 0.16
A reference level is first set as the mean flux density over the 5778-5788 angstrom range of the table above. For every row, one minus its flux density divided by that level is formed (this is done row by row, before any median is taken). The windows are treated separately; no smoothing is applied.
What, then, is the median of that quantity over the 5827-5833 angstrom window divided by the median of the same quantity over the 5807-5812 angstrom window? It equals 1.1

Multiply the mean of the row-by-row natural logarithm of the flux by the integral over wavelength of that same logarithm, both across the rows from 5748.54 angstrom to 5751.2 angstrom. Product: 3.9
